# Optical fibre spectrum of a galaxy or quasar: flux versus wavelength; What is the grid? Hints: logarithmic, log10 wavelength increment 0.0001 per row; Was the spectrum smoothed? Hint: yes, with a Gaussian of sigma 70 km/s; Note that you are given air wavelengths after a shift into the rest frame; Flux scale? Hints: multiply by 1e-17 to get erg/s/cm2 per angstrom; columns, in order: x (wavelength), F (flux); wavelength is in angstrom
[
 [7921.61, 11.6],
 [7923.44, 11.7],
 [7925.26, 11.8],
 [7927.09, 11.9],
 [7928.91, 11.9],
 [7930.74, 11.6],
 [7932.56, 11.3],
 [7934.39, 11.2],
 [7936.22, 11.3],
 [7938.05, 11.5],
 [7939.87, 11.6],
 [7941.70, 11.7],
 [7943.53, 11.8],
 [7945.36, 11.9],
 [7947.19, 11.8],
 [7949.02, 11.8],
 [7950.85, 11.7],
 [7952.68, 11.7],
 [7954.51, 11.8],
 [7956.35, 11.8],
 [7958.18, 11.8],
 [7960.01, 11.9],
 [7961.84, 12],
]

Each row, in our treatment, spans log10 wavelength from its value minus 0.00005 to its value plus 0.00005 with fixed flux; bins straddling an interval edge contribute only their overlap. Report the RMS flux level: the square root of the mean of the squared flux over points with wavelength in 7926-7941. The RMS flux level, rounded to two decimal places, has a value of 11.54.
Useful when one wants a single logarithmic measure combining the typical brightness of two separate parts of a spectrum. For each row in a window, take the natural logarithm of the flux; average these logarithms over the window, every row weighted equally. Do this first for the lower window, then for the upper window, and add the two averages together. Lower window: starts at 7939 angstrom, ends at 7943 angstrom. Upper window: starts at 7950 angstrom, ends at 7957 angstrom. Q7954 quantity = 4.92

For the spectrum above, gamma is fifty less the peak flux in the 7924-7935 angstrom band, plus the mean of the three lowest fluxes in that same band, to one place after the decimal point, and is 49.5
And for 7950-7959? 49.9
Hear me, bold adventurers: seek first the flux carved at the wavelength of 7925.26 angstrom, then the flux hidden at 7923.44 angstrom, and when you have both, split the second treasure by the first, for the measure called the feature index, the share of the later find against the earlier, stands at 0.99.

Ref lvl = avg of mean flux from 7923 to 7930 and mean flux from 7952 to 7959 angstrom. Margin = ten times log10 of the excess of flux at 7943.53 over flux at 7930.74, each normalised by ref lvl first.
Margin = -18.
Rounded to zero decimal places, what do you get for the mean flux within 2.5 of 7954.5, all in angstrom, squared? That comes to 138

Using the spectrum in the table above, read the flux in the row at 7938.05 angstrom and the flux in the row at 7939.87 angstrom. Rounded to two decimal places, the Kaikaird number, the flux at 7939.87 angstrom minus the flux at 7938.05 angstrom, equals 0.10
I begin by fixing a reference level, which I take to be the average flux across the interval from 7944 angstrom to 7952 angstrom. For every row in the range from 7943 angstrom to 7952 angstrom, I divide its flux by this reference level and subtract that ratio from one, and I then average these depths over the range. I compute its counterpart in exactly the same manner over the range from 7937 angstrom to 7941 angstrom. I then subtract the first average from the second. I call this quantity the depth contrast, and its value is 0.021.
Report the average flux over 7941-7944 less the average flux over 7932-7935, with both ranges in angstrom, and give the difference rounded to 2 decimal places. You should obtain 0.50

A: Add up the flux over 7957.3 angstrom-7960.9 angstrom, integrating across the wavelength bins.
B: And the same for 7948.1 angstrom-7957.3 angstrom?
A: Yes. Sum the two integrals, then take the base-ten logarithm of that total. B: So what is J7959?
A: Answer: 2.18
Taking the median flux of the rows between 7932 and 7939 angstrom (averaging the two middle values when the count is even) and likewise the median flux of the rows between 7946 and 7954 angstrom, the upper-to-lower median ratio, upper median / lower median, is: 1.040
